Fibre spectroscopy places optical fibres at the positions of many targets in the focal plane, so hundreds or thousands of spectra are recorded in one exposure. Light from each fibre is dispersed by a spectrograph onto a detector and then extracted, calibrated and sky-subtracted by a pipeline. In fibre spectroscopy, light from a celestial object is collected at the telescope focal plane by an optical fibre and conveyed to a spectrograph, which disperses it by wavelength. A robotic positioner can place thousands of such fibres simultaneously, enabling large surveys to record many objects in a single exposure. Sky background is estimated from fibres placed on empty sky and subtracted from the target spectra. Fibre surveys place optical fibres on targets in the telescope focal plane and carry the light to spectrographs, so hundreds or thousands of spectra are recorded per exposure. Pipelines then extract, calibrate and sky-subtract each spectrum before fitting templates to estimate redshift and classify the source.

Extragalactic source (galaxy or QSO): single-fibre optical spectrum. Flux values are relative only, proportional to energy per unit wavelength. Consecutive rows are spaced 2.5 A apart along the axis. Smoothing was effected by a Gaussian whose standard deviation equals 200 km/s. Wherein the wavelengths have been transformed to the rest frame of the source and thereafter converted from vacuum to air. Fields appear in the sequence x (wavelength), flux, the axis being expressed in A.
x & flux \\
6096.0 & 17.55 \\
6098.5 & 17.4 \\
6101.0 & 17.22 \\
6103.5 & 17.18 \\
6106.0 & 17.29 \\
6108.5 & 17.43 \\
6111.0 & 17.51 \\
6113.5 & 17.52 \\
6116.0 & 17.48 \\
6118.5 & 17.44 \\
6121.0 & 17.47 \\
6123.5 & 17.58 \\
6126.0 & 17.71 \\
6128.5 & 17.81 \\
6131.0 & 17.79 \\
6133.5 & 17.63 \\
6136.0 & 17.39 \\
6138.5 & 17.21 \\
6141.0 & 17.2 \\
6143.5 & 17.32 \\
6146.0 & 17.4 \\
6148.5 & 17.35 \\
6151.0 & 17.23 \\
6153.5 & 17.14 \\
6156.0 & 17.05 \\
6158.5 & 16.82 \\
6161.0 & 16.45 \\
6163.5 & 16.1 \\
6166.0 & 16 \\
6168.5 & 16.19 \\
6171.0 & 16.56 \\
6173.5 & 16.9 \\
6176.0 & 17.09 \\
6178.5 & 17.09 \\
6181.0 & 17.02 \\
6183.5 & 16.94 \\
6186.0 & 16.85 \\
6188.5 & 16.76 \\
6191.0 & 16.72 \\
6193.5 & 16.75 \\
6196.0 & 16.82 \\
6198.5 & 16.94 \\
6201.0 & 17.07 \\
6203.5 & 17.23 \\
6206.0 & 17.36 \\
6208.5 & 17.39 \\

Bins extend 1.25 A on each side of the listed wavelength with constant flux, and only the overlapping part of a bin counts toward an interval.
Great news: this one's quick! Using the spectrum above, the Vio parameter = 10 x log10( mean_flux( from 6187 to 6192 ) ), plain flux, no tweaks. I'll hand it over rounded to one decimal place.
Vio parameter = 12.2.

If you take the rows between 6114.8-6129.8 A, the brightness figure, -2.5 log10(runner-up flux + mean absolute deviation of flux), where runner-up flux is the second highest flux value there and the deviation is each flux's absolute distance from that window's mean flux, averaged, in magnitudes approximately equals -3.13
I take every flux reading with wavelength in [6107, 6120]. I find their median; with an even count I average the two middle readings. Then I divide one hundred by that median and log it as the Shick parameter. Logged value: 5.72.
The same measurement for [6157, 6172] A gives 6.13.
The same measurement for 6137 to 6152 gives 5.79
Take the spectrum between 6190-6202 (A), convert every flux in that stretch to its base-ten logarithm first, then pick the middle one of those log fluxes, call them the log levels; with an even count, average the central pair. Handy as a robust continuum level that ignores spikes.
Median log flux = 1.226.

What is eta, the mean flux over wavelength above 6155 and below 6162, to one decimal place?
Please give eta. 16.8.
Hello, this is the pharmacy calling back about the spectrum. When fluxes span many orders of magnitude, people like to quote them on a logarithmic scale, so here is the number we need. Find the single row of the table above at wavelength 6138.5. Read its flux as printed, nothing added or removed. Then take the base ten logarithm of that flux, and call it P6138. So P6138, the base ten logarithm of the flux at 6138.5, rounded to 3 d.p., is 1.236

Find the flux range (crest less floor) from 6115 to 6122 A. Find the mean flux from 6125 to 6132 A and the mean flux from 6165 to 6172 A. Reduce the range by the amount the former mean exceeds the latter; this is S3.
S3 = -1.5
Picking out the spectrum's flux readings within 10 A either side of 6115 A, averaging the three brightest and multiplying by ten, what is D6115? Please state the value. 175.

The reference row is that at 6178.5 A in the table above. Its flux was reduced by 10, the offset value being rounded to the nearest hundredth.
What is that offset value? 7.09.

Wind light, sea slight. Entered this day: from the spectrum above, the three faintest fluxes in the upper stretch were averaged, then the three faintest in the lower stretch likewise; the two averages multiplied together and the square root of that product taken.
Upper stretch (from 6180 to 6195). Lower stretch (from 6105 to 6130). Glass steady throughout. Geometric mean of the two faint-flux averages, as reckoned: 17.1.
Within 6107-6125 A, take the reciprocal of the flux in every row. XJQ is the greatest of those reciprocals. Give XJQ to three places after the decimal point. 0.057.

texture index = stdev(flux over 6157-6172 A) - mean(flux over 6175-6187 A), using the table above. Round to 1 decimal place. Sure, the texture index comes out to -16.7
